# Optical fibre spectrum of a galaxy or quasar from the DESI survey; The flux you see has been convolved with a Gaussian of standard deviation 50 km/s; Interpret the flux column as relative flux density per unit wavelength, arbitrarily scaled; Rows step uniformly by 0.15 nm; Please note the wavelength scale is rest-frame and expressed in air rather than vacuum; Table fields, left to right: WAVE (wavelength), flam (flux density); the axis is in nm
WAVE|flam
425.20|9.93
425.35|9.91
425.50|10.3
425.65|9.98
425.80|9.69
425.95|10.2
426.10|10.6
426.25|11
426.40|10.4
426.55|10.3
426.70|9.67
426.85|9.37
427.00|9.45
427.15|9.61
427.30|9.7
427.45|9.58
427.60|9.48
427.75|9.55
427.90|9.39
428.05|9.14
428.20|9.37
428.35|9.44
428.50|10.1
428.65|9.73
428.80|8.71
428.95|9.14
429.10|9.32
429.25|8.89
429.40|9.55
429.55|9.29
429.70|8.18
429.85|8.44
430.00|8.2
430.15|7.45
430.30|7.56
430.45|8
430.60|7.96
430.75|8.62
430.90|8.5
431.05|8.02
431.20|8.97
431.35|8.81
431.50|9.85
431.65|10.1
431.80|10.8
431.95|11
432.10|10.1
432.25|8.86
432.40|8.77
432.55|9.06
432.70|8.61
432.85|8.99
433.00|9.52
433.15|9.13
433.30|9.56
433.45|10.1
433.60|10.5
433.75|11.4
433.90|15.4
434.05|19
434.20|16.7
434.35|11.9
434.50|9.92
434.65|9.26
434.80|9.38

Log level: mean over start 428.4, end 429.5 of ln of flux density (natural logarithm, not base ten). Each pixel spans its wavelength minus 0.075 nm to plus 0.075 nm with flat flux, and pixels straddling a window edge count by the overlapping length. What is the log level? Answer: 2.23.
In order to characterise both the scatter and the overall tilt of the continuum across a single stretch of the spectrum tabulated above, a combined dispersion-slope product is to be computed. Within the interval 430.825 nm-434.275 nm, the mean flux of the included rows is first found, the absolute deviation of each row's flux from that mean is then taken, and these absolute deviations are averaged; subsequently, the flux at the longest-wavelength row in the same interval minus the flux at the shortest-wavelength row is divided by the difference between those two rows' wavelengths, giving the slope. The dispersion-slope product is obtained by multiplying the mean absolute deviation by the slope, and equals 4.6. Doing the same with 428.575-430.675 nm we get -0.6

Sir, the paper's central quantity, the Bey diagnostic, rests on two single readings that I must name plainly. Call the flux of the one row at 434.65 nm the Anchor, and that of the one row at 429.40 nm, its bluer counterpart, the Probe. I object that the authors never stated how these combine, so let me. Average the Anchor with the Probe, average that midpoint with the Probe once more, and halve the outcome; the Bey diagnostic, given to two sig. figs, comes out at 4.7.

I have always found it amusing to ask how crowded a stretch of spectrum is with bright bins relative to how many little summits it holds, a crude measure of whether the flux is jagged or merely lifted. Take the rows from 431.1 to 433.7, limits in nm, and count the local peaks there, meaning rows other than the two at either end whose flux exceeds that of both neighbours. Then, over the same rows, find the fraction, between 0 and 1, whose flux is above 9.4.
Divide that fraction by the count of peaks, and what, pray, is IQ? 0.18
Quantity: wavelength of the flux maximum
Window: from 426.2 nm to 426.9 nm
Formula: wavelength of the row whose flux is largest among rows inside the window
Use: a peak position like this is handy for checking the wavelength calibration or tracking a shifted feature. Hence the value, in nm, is 426.25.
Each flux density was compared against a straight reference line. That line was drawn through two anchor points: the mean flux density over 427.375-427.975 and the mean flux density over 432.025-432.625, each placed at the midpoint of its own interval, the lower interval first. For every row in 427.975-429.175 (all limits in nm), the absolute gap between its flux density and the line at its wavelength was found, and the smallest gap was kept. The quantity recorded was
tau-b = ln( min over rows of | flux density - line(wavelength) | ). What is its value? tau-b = -4.1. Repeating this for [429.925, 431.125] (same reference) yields -0.4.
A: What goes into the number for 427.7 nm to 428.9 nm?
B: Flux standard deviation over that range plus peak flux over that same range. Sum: 10.5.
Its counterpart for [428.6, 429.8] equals 10.2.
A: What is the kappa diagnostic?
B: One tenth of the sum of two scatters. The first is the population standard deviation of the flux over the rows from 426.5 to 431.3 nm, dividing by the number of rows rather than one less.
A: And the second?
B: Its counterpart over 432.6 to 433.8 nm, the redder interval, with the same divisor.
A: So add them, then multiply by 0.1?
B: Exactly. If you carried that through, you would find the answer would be 0.16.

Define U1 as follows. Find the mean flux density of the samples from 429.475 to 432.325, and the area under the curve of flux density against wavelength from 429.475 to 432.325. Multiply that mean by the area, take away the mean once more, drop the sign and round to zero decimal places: 216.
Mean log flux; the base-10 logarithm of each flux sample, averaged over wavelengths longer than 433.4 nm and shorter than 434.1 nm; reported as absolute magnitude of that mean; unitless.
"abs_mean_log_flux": 1.11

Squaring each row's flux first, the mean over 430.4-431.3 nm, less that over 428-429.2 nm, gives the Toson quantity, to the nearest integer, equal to -18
